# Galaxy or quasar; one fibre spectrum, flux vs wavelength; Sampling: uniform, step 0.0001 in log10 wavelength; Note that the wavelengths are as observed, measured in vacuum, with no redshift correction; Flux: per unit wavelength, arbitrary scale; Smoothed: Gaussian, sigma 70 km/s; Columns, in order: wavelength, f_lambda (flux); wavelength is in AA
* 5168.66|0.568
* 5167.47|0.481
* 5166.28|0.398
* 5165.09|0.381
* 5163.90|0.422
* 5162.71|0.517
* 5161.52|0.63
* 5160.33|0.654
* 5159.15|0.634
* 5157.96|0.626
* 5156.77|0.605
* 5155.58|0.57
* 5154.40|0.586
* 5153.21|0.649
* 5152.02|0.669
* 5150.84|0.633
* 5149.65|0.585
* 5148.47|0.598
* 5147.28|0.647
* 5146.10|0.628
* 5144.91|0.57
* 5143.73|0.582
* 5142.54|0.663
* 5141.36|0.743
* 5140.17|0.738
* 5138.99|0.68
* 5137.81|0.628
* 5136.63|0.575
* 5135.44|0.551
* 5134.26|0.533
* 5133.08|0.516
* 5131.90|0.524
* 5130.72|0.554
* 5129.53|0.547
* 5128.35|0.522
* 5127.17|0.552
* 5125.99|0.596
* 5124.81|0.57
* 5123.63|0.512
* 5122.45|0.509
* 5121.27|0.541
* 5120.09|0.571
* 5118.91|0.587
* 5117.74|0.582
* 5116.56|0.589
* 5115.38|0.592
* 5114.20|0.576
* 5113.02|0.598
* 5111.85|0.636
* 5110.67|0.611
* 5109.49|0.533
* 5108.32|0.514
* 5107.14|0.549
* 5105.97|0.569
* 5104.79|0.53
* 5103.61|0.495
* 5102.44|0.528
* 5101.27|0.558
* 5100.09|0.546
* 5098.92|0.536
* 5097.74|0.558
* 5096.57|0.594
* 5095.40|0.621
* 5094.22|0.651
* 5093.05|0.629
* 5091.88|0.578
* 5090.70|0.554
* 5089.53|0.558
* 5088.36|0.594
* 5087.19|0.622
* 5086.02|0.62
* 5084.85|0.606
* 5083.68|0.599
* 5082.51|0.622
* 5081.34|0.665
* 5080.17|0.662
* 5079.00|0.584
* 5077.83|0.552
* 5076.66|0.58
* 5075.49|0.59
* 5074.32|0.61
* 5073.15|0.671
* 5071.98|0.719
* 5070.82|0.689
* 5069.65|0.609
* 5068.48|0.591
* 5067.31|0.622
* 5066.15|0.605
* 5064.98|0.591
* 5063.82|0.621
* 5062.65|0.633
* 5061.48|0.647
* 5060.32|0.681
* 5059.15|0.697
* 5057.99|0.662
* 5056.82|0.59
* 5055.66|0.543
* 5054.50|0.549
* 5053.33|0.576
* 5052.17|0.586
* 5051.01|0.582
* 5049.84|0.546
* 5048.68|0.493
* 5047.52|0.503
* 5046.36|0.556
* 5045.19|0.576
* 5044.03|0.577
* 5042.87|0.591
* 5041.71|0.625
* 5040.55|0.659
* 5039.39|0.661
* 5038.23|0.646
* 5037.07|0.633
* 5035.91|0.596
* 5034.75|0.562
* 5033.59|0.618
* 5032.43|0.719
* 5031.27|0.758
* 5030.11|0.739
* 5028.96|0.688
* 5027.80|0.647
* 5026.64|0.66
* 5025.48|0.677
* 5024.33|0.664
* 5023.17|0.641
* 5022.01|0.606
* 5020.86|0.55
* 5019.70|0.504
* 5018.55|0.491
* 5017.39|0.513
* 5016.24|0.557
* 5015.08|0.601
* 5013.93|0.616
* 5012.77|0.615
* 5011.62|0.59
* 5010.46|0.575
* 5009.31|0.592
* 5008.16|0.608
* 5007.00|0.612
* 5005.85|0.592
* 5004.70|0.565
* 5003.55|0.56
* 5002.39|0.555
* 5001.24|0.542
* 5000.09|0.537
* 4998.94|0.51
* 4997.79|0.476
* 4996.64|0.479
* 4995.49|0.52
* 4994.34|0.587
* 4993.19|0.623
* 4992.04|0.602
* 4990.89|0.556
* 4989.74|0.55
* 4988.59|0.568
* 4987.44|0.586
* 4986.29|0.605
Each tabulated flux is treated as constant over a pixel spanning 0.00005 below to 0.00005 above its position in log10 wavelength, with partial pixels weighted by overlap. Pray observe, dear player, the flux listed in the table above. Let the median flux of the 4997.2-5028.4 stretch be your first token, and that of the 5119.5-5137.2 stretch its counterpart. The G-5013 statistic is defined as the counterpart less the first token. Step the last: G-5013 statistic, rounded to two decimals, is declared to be -0.04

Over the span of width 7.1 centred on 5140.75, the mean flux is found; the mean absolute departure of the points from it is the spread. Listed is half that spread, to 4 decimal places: 0.0240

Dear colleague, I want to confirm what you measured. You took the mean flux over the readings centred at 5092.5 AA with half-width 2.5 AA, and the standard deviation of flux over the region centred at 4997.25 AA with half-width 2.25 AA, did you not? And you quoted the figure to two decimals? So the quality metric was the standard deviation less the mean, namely -0.58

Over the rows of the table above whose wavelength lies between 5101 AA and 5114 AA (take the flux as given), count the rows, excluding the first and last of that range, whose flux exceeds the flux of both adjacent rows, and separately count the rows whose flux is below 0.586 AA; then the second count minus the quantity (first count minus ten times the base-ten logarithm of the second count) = 15.0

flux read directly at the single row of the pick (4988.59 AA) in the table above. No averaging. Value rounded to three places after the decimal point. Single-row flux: 0.568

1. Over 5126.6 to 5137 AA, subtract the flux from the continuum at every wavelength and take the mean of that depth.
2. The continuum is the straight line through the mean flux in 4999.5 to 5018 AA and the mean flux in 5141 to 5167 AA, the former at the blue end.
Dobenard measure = 0.05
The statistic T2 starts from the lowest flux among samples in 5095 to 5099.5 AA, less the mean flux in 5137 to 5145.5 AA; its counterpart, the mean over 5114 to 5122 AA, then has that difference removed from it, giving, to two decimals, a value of 0.70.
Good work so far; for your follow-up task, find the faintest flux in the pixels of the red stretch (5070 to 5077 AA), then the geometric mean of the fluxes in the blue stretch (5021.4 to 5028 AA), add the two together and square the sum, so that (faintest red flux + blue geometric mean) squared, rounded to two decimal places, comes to 1.51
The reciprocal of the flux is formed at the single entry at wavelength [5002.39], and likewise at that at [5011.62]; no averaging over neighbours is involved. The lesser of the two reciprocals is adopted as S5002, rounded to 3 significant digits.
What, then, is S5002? 1.69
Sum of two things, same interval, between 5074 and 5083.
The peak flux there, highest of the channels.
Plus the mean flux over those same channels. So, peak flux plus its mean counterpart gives 1.27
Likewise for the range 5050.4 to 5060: 1.30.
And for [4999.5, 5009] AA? 1.18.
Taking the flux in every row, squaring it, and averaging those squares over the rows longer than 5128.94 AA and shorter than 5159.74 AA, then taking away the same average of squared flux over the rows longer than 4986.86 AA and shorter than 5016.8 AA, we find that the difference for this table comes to 0.05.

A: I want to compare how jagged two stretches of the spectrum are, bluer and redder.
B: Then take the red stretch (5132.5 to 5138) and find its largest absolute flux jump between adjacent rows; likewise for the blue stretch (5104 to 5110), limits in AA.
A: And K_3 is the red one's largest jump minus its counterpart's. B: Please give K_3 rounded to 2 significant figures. 0.014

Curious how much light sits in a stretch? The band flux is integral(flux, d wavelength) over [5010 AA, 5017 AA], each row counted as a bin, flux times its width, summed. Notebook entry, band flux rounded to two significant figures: 4.1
